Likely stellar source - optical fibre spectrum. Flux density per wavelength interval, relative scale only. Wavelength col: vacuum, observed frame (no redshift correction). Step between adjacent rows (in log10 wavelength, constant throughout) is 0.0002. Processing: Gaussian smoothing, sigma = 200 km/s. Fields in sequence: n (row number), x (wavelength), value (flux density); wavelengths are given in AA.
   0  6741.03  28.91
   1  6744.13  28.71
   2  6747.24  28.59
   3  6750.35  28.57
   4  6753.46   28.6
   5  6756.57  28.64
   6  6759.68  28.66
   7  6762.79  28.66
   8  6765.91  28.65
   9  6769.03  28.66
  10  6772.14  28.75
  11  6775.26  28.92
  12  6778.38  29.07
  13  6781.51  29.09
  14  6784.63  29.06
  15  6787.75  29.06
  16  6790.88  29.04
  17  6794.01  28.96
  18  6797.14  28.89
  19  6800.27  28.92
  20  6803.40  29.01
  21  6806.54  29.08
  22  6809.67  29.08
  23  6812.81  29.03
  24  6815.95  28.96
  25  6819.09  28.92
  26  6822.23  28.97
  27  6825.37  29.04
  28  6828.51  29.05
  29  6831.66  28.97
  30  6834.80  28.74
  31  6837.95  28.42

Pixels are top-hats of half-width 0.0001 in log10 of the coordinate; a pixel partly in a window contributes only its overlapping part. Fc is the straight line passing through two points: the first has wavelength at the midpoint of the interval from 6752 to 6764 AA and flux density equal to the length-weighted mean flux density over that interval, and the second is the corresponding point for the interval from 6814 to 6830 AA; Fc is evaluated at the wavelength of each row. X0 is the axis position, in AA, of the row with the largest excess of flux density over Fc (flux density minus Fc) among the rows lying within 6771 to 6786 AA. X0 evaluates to 6781.51 AA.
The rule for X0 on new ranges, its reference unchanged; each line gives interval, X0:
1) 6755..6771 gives 6759.68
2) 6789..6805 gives 6790.88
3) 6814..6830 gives 6825.37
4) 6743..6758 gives 6744.13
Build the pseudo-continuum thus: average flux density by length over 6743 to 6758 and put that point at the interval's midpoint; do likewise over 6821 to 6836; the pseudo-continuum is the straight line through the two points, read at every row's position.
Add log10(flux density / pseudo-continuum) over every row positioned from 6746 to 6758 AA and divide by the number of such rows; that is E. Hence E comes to -0.0002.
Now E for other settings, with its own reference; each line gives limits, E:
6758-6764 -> 0.0000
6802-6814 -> 0.0026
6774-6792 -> 0.0042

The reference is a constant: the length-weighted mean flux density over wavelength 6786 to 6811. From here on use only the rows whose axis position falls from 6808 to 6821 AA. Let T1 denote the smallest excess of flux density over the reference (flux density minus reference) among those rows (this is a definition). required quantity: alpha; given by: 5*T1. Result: -0.4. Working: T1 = -0.1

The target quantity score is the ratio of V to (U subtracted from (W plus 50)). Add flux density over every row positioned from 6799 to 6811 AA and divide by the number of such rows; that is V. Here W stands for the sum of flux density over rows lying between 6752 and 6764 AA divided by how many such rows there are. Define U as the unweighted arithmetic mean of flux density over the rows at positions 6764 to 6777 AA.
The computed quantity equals 0.582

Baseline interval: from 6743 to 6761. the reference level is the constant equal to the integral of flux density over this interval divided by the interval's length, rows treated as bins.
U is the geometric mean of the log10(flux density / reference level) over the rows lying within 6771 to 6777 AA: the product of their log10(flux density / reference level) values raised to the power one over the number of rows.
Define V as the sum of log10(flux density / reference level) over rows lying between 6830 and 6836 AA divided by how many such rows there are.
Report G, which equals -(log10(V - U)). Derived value 3.25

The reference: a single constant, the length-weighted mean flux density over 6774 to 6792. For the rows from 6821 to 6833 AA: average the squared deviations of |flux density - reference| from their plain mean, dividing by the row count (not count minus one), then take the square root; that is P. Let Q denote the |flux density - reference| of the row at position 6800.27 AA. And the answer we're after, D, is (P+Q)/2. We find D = 0.08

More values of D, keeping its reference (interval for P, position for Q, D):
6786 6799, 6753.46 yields 0.25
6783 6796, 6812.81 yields 0.02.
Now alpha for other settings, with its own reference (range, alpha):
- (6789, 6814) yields -0.6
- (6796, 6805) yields -0.6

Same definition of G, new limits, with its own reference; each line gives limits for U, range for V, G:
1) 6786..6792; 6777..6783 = 3.35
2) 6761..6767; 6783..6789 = 2.21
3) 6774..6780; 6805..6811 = 2.86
